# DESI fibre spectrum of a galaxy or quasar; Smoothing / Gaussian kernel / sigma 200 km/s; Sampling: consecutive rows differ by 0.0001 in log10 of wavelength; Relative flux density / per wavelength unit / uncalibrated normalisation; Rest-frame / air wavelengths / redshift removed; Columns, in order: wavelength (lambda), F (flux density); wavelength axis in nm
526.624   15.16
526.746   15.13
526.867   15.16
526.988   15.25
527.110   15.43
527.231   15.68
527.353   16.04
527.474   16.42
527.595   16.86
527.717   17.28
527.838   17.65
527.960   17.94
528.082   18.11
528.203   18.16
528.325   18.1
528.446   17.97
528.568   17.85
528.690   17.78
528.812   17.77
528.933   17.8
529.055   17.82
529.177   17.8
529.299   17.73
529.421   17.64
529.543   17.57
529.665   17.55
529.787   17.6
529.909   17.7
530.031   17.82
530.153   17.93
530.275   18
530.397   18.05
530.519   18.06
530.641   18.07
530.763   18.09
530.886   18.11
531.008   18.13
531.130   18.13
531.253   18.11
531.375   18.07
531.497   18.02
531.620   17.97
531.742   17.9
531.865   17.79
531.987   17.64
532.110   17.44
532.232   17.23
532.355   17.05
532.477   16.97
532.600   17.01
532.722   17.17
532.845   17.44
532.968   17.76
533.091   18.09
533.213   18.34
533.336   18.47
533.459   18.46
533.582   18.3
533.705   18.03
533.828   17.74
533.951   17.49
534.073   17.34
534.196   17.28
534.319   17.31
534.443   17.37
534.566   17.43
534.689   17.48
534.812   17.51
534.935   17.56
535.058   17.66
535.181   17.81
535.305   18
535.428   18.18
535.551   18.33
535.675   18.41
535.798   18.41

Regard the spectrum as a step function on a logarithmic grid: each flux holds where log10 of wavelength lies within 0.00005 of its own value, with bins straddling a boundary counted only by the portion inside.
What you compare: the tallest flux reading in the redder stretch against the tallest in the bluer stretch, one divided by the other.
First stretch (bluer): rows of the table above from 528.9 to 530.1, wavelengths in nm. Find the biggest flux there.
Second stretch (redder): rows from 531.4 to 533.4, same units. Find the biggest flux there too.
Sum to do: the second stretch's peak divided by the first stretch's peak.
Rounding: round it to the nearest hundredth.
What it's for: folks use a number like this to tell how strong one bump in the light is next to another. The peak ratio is 1.04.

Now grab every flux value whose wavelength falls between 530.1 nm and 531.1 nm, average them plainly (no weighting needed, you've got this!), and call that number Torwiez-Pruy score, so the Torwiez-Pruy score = 18.1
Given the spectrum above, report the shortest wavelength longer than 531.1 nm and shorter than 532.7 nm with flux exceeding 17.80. 531.130 nm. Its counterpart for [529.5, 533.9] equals 530.031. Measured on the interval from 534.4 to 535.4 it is 535.181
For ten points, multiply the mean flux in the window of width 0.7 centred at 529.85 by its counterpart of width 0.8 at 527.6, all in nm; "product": 298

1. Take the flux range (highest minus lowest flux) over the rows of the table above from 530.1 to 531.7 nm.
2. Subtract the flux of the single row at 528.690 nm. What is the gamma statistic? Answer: -17.6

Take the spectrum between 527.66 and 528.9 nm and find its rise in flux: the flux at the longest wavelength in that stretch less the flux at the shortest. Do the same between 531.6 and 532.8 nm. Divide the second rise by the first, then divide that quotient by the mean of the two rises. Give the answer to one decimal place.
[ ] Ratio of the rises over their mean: 10.5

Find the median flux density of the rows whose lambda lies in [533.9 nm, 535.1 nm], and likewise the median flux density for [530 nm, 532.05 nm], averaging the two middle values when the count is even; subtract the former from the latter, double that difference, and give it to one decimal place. 1.2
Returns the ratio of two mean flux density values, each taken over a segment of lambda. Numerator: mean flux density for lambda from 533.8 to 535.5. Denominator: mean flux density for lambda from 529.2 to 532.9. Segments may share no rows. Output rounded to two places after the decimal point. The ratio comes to 0.99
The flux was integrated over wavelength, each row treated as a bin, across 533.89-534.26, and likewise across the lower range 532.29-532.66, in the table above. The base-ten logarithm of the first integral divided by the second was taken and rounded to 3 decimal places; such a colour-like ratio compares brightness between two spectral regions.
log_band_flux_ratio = 0.010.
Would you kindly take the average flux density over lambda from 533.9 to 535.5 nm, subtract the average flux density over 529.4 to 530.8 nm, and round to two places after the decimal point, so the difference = -0.27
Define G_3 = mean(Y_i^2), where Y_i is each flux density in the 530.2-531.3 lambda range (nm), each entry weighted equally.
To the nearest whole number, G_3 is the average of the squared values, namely 327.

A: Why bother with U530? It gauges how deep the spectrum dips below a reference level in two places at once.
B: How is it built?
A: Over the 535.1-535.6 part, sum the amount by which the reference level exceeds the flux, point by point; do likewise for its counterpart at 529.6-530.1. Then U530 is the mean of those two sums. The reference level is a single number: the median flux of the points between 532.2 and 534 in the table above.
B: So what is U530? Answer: -0.5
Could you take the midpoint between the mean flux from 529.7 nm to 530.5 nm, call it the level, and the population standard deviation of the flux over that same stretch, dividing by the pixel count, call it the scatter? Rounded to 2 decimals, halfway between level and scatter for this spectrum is 9.01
